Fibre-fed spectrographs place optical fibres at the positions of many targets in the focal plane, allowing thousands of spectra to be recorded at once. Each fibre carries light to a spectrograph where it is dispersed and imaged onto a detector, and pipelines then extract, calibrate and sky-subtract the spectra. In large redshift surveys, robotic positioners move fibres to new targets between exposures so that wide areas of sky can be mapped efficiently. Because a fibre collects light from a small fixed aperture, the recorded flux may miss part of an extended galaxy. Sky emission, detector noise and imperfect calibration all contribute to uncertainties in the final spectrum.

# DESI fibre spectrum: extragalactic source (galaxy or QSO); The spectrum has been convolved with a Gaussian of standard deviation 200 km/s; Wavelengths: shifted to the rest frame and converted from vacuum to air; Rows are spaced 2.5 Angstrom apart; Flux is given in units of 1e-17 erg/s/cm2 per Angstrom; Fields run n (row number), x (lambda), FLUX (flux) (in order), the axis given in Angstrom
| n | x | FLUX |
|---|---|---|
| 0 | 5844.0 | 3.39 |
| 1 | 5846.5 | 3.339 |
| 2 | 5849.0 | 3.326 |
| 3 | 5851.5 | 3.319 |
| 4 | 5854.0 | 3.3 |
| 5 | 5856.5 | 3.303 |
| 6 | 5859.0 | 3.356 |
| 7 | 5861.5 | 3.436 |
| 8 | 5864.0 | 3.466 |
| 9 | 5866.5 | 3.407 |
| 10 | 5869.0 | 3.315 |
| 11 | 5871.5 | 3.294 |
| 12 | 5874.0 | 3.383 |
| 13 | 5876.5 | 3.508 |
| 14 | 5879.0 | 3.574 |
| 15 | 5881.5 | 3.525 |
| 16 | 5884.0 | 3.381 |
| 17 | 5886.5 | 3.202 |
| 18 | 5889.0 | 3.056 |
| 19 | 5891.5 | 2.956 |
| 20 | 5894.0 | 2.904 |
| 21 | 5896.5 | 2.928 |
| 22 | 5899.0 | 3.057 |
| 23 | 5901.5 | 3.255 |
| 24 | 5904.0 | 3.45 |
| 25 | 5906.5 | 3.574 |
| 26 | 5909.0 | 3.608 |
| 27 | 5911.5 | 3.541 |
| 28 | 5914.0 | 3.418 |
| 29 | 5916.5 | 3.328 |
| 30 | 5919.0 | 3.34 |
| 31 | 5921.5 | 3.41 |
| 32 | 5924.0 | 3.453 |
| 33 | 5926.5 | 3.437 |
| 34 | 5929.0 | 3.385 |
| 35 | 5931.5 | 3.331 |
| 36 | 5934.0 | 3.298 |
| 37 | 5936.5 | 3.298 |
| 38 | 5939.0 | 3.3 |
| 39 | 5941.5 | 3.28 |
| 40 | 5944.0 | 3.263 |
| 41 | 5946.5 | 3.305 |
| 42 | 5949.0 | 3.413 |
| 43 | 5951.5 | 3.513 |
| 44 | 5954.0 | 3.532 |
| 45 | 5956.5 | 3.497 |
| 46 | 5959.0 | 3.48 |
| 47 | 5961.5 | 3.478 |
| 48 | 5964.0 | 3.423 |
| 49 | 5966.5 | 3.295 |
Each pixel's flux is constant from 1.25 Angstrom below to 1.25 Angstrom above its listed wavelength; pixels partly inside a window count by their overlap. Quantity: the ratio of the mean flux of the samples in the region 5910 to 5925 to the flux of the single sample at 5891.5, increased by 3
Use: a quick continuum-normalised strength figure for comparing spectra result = 4.16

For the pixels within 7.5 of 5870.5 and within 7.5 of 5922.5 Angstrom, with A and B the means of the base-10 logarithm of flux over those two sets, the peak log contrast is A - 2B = -0.530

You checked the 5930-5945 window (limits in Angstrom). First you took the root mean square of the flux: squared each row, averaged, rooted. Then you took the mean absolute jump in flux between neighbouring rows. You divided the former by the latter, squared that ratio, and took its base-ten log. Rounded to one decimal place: 4.7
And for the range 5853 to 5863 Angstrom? 3.7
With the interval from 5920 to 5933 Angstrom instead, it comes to 3.8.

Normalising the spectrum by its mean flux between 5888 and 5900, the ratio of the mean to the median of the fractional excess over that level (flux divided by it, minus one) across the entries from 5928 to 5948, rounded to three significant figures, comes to 1.03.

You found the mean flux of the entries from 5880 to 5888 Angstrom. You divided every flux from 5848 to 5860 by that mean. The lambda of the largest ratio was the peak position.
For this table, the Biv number 5859.0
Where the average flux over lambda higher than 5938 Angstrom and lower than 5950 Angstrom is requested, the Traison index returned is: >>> 3.31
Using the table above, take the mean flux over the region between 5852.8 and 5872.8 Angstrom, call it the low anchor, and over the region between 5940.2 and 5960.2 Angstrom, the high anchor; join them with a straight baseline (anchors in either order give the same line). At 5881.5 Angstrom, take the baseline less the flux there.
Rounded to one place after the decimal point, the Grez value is -0.2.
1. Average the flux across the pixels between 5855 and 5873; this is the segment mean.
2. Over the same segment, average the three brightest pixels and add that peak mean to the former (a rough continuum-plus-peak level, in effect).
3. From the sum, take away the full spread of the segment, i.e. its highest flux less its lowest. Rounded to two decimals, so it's 6.63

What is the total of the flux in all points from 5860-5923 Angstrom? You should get 83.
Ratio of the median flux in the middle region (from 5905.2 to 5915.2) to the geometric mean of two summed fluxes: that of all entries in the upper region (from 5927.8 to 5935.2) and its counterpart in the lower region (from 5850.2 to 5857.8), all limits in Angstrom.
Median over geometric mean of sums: 0.36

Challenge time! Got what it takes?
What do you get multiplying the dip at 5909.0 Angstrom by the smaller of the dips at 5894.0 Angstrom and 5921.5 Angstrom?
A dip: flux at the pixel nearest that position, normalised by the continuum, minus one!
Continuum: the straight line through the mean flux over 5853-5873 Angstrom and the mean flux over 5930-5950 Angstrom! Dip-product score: -0.011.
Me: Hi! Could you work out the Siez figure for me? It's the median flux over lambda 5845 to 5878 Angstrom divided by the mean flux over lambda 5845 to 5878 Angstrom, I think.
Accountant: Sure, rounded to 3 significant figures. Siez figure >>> 0.992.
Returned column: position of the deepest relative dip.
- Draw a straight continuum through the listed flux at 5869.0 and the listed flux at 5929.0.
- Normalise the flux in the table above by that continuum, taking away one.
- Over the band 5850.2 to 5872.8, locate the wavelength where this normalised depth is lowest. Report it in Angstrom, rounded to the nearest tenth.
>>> 5871.5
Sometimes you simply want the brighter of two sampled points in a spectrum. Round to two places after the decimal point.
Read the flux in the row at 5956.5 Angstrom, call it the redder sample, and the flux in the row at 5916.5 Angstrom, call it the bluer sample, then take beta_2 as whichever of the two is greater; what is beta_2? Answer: 3.50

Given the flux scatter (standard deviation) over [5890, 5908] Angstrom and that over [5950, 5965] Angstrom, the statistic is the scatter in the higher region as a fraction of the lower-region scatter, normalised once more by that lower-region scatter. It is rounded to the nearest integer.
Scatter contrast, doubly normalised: 1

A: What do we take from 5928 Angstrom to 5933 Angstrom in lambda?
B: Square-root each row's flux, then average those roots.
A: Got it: 1.83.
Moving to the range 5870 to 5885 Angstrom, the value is 1.86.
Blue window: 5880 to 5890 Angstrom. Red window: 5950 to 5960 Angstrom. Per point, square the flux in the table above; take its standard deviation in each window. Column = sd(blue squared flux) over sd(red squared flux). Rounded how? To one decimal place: 8.7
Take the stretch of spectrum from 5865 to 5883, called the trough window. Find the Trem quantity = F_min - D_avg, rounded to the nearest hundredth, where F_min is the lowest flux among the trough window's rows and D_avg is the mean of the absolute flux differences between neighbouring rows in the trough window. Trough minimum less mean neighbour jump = 3.22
